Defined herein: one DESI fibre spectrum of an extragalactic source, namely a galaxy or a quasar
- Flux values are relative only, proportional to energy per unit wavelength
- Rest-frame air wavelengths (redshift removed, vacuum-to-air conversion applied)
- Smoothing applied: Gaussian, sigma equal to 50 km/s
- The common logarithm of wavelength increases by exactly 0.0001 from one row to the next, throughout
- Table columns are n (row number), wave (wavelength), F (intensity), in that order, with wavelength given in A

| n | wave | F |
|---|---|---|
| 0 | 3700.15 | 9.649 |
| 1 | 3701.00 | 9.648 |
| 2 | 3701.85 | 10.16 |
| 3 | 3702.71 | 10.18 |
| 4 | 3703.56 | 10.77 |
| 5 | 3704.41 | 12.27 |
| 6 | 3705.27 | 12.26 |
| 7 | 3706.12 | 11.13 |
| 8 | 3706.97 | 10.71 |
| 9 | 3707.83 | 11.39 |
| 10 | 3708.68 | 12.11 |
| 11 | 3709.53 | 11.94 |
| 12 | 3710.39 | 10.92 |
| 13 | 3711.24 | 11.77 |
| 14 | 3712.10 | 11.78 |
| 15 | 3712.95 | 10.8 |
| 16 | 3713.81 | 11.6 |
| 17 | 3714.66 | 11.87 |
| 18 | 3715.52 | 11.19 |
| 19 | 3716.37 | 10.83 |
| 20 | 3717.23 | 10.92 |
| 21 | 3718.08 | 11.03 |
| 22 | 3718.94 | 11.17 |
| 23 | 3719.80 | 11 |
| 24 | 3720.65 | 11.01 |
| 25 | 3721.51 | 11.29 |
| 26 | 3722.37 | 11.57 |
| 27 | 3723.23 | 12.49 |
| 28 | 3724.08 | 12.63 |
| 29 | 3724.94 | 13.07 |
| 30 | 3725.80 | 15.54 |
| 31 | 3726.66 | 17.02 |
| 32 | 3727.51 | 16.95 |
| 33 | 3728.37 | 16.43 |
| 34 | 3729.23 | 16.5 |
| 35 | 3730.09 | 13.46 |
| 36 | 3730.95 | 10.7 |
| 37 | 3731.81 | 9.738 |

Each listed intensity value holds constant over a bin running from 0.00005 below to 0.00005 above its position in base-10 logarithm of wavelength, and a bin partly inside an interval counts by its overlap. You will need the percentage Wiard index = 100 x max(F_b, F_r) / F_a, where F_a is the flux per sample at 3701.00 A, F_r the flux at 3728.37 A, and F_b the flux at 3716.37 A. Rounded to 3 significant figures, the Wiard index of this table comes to 170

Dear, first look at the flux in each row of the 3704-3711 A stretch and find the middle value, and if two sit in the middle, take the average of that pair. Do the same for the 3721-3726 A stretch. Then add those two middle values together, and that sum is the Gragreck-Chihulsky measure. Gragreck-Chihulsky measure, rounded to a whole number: 24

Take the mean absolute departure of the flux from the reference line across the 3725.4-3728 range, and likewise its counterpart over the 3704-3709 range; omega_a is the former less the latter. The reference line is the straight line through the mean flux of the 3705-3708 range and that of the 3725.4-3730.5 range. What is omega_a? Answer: 0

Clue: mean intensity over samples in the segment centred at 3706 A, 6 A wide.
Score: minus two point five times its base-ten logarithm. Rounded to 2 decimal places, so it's -2.65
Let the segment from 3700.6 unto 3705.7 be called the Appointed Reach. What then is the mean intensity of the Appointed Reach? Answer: 10.9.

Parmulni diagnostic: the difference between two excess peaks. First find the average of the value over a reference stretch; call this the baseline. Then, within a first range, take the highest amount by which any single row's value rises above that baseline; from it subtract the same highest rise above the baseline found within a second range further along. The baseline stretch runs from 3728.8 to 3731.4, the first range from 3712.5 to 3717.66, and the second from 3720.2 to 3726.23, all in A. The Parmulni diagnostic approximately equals -3.7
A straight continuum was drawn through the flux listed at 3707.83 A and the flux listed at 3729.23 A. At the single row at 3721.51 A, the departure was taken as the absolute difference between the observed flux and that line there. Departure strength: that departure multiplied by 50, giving 168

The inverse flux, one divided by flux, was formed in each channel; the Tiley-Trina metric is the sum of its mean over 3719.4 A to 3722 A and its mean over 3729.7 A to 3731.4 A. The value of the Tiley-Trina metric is 0.174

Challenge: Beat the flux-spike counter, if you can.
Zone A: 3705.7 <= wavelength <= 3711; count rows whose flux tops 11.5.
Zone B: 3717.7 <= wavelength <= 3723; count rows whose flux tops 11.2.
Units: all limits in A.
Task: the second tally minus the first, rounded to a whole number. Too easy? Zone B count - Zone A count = 0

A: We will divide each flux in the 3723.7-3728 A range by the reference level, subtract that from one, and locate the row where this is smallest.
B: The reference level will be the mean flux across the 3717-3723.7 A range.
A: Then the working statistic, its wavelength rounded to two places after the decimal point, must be 3726.66 A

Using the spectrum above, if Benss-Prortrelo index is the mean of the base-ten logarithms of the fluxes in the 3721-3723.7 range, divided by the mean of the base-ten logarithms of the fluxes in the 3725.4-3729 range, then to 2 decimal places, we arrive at 0.88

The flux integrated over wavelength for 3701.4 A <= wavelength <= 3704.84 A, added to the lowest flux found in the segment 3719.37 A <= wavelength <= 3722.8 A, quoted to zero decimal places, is 48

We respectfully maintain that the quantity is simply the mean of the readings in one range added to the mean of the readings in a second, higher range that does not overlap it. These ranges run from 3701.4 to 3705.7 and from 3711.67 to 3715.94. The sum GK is 22.6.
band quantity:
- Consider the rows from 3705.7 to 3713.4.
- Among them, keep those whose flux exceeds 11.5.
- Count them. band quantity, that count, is 4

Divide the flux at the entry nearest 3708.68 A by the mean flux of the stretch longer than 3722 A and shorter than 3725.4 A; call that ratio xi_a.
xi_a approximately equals 0.97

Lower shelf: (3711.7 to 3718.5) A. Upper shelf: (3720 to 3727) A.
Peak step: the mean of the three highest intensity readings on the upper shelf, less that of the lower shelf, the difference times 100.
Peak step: 346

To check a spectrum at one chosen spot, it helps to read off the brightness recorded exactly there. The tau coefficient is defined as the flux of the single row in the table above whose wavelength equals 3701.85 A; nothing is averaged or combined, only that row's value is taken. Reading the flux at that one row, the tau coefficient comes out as 10.16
